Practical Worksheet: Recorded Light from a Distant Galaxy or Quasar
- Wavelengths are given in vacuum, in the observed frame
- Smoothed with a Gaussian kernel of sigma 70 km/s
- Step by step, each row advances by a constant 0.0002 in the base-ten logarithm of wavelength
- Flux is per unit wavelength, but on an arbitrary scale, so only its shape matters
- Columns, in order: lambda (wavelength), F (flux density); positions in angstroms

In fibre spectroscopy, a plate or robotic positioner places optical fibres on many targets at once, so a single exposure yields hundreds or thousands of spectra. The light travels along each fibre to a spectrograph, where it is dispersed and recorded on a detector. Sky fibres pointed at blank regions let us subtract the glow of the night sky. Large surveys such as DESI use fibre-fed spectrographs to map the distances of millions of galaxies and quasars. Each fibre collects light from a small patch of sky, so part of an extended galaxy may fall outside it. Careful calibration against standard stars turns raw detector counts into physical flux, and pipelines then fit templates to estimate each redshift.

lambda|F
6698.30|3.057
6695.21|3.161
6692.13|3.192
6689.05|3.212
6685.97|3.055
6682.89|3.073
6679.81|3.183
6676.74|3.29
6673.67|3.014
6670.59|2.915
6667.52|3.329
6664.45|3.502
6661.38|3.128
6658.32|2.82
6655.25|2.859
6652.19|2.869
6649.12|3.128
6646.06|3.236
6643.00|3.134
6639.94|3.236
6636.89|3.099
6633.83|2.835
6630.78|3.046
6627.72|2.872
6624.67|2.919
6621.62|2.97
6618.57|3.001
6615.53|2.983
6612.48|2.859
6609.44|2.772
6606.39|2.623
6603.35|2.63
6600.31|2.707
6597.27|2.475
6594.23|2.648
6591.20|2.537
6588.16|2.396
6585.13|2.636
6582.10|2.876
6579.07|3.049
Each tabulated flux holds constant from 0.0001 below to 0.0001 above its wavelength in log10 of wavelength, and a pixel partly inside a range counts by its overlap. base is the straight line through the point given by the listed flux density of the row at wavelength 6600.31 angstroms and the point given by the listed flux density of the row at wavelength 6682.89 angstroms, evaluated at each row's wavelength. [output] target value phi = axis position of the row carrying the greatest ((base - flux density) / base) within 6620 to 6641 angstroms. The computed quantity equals 6633.83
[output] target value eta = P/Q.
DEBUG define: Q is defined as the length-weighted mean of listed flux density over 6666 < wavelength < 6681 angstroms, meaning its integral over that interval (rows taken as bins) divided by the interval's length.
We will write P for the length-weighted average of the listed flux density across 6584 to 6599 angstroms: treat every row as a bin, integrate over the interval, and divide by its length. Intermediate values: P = 2.5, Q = 3.15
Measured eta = 0.81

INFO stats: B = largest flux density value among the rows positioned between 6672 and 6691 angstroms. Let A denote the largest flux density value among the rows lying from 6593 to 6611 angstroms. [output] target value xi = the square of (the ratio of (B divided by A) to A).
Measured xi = 0.18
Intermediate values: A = 2.772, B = 3.29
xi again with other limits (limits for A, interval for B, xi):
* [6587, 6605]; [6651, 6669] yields 0.23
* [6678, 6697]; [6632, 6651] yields 0.10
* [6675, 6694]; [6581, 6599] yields 0.07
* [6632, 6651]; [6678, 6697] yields 0.09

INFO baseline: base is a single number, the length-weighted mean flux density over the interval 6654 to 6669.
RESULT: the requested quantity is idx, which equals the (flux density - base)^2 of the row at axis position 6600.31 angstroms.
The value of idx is 0.18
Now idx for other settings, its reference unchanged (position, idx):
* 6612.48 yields 0.07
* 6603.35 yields 0.25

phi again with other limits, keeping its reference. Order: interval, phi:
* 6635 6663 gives 6658.32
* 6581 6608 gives 6588.16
